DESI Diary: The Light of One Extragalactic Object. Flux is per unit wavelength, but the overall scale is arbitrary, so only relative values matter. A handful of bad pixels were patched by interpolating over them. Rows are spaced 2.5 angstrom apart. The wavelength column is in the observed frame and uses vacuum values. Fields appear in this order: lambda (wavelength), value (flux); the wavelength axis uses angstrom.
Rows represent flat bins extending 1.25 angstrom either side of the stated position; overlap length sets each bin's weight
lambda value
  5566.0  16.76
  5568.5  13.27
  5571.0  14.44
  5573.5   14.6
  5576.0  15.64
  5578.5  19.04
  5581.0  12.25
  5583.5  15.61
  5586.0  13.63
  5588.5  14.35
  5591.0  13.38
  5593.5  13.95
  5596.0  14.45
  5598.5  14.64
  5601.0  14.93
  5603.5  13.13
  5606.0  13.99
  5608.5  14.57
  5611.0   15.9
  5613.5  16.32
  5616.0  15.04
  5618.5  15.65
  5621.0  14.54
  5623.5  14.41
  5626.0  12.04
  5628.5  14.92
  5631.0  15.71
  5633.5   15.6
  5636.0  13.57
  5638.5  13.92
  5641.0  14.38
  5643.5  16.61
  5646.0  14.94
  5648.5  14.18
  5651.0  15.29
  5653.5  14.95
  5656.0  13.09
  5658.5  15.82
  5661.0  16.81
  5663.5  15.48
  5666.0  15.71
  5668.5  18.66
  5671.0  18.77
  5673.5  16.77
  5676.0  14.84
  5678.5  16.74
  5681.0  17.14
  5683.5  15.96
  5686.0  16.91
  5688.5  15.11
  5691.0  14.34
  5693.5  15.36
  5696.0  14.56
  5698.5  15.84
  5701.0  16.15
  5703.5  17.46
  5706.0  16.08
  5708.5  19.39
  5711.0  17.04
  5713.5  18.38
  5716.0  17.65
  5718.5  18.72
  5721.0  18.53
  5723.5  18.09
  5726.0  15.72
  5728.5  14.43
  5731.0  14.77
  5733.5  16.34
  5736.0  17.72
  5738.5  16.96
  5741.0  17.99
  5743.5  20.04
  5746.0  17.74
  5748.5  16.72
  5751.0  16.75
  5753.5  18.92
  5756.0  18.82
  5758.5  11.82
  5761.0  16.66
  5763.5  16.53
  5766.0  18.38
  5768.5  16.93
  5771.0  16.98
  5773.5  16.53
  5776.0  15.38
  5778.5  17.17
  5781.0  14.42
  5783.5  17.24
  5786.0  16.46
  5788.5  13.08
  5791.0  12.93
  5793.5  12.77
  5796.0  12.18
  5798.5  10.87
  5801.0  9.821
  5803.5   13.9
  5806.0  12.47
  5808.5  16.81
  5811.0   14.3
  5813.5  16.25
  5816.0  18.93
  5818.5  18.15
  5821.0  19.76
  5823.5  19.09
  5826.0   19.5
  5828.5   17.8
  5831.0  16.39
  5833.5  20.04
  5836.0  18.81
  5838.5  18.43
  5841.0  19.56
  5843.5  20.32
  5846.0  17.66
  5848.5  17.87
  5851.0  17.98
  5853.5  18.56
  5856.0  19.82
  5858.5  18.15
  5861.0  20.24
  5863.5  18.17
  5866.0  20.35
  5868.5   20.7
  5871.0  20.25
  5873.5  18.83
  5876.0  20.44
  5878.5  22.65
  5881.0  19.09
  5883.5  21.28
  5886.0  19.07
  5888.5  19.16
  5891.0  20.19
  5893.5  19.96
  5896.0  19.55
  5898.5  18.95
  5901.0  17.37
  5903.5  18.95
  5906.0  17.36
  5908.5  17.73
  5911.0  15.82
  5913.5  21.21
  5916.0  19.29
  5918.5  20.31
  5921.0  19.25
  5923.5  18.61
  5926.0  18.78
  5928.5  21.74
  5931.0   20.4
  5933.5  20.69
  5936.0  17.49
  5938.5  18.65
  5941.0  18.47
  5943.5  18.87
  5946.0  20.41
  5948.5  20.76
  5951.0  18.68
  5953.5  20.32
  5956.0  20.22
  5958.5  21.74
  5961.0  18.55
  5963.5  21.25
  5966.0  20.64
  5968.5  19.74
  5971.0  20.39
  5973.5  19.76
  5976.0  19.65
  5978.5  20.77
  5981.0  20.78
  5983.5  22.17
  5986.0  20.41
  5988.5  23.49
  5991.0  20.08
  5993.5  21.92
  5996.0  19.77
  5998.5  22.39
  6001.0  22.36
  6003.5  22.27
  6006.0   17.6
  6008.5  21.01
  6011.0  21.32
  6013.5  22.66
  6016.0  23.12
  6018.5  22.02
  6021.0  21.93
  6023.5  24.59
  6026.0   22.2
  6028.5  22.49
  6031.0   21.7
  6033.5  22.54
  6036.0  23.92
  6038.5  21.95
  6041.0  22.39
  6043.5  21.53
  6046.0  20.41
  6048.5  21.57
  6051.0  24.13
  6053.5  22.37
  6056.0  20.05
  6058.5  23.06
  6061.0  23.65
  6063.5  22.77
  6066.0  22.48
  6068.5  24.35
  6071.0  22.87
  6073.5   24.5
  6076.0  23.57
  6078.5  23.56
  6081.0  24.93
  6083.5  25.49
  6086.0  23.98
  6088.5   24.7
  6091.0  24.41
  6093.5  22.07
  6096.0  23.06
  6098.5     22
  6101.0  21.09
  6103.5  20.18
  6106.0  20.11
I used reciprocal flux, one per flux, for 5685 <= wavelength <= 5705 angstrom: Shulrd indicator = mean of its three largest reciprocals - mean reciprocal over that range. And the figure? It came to 0.0043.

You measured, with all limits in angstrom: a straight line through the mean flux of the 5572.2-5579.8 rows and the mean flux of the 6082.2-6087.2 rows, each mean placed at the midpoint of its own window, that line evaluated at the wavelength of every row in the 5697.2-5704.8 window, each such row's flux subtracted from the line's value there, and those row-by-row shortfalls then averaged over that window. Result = 2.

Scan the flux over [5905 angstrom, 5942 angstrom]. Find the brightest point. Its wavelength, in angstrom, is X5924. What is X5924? 5928.5 angstrom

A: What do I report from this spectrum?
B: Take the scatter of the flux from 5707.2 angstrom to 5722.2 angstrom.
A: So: 0.8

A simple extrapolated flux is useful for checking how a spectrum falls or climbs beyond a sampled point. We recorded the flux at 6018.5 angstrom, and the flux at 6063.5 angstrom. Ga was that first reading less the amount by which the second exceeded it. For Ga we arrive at 21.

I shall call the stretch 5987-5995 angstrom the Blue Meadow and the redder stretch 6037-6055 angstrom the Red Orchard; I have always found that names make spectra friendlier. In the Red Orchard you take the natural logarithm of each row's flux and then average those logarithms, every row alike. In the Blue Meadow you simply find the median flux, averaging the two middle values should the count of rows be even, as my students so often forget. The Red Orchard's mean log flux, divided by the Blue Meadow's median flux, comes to 0.141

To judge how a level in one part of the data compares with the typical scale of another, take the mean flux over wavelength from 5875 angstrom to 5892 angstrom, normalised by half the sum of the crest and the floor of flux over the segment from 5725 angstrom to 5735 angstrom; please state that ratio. 1.32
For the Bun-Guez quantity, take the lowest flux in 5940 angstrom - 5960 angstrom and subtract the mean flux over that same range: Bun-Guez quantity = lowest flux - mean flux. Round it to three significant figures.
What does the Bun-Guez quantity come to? -1.46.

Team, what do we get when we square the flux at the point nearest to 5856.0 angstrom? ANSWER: 393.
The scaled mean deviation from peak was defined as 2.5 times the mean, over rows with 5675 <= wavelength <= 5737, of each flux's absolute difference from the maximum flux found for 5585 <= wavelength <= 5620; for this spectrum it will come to 3.1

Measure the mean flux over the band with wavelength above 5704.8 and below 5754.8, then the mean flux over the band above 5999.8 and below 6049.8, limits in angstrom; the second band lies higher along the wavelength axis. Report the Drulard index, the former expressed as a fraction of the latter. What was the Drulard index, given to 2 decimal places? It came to 0.79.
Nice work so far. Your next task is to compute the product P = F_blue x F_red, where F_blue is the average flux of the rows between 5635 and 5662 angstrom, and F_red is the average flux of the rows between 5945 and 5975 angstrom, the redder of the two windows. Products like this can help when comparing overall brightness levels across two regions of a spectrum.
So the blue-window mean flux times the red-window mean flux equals 300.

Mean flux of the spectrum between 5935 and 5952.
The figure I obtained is 19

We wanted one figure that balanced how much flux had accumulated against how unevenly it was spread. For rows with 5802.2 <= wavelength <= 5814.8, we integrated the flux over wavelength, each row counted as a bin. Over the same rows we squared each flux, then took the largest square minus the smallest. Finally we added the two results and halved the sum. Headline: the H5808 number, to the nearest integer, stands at 156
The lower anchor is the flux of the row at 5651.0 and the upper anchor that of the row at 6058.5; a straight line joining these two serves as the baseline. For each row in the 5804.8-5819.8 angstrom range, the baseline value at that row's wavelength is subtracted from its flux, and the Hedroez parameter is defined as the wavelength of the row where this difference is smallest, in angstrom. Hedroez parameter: 5806.0 angstrom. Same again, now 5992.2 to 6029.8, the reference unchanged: 6006.0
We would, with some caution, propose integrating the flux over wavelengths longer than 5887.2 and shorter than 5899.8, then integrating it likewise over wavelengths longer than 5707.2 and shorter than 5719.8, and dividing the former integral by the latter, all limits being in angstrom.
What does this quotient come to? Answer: 1.07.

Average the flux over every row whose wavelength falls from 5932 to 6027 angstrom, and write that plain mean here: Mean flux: 20.8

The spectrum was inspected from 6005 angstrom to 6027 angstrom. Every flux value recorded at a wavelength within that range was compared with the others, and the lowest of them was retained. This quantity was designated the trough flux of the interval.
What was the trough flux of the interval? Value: 17.6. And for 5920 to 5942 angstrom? 17.49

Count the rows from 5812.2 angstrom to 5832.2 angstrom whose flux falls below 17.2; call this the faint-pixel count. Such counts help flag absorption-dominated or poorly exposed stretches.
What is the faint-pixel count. 2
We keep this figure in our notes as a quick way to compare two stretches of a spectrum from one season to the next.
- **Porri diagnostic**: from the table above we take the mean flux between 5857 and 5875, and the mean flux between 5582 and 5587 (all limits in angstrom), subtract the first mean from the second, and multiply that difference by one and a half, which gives -7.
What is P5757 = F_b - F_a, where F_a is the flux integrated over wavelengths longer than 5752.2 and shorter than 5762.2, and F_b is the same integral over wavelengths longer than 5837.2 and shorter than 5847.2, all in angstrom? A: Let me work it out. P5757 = 24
